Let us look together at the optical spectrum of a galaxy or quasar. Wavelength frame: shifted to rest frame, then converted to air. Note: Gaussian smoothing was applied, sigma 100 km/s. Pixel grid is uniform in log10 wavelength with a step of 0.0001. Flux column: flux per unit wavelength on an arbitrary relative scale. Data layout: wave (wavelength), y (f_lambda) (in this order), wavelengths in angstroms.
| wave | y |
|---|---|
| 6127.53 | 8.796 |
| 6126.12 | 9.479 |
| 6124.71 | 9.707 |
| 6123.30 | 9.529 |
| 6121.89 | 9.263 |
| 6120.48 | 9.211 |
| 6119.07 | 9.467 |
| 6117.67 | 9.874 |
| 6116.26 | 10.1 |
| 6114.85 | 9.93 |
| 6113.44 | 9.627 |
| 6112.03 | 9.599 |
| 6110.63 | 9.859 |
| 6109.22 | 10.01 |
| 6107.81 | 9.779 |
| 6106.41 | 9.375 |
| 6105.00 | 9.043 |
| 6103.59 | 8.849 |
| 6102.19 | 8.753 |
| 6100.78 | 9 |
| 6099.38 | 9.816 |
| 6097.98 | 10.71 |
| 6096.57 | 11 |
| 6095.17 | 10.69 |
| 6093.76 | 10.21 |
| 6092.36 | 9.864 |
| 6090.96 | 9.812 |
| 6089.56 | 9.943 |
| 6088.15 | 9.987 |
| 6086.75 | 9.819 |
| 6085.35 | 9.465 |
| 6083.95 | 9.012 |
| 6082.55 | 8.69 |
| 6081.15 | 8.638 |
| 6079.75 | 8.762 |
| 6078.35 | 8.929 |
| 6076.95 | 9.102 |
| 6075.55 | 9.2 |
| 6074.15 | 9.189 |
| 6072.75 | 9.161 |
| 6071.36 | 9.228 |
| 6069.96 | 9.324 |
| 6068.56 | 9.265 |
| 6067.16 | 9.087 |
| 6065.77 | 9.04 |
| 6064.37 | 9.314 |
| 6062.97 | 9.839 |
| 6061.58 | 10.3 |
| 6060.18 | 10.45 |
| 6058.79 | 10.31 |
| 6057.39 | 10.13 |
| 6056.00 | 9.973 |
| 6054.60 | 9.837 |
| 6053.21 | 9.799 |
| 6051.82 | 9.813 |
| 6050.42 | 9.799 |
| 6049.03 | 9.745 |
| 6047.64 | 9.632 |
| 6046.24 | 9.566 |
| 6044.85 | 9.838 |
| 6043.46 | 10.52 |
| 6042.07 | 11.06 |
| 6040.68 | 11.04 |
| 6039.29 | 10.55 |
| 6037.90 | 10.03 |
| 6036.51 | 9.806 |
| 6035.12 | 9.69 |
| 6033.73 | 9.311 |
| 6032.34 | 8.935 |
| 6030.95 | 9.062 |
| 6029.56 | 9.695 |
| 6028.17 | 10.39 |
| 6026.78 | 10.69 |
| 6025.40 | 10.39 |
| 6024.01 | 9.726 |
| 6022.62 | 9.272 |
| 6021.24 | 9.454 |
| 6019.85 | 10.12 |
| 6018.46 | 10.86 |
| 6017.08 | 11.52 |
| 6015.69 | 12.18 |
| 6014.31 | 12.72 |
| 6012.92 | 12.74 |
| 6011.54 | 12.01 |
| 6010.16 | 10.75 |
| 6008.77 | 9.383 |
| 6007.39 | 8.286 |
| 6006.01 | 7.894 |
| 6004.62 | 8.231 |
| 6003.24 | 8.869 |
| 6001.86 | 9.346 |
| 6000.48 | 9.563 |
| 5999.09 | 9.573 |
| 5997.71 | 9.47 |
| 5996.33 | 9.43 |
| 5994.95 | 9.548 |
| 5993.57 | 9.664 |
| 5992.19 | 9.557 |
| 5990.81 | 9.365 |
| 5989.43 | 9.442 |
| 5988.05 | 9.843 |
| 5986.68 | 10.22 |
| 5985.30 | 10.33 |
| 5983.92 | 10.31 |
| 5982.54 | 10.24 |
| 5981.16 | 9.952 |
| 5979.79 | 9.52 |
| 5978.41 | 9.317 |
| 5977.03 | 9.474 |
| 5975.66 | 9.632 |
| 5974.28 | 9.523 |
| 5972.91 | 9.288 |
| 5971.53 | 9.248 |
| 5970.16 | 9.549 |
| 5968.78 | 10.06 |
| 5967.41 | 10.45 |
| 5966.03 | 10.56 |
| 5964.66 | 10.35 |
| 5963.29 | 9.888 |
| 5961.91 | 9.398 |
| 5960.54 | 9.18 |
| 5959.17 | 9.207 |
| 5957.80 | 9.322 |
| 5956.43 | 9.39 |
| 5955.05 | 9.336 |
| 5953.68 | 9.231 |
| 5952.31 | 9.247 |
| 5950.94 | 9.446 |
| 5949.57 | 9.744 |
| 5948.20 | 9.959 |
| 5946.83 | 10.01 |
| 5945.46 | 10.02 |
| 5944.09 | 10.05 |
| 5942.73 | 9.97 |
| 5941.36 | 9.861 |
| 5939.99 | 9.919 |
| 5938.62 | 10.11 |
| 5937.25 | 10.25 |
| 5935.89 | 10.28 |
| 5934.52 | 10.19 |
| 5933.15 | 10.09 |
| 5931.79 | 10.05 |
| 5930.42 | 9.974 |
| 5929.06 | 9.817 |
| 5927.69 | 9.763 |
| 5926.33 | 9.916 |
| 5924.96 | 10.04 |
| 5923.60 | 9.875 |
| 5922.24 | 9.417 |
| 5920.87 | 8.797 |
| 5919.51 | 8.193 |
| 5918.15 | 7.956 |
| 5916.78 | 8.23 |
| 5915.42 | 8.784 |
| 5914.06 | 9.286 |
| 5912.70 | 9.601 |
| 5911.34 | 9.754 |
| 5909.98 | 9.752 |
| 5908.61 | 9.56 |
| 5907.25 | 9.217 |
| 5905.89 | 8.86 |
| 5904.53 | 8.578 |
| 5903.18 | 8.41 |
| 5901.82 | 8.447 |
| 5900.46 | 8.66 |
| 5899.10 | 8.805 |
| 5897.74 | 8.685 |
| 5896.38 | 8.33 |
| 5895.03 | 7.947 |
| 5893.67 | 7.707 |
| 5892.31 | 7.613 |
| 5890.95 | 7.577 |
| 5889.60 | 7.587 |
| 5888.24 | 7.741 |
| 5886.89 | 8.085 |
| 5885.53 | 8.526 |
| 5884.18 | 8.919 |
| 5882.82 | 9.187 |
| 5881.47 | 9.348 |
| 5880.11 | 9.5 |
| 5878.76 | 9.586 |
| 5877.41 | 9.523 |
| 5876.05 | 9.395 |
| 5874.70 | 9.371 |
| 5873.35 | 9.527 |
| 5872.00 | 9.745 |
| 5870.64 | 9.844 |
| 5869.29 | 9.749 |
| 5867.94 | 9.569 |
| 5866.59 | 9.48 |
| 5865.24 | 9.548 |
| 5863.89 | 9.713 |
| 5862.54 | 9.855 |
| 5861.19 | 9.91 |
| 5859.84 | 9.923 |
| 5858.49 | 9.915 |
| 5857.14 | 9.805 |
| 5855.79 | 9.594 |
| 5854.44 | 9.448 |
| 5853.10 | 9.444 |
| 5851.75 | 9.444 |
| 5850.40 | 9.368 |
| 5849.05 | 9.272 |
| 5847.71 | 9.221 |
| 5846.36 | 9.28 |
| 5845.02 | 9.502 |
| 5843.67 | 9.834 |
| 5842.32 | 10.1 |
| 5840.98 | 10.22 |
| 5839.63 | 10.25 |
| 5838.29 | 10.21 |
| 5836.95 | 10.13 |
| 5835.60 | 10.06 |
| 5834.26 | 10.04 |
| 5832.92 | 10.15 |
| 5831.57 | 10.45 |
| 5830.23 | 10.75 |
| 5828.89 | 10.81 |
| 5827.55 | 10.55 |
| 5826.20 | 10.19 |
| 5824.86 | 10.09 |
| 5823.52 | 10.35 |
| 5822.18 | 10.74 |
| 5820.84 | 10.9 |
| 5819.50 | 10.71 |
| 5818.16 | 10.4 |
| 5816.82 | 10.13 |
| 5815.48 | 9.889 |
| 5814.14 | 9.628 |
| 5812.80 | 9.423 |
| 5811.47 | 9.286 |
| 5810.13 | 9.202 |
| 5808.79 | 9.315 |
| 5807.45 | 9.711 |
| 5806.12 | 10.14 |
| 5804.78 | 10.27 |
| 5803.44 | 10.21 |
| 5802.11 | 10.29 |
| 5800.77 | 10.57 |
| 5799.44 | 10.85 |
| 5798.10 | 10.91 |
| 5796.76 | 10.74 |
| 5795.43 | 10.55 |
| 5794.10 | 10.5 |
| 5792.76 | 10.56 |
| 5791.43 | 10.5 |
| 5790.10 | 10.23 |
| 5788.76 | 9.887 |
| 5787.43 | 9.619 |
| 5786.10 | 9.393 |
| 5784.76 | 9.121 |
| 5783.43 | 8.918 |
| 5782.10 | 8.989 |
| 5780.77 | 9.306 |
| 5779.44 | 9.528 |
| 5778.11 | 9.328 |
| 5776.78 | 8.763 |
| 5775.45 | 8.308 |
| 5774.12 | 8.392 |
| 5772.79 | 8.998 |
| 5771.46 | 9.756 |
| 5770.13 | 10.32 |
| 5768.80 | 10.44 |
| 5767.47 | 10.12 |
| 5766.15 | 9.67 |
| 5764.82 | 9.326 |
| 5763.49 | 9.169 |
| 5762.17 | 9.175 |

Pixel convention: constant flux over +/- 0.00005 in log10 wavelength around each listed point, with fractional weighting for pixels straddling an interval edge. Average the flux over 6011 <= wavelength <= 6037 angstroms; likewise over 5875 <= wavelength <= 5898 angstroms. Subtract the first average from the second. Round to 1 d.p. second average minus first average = -1.9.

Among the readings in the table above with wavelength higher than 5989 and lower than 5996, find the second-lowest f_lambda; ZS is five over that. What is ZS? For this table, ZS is 0.530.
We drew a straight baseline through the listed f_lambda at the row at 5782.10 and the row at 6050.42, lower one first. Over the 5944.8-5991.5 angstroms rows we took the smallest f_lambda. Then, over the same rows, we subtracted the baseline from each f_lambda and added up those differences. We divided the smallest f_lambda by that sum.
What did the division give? 1.7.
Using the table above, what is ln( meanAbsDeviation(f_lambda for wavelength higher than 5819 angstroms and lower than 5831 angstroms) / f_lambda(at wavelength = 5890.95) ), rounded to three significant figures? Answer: -3.45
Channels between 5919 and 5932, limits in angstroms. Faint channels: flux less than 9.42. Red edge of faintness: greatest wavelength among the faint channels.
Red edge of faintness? 5922.24 angstroms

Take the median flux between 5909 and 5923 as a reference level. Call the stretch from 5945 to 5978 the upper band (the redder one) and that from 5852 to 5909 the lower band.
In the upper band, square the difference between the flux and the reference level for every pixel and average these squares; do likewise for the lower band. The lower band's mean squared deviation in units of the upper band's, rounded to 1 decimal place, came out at 1.0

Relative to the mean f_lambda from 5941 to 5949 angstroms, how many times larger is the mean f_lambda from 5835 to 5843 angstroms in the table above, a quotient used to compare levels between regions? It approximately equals 1.02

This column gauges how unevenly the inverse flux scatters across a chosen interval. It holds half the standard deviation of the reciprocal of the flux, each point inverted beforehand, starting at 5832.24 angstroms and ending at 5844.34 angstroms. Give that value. 0.0006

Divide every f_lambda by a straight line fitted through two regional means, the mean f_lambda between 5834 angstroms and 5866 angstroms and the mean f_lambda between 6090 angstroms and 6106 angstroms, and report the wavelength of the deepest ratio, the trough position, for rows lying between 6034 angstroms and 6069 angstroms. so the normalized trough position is 6065.77 angstroms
